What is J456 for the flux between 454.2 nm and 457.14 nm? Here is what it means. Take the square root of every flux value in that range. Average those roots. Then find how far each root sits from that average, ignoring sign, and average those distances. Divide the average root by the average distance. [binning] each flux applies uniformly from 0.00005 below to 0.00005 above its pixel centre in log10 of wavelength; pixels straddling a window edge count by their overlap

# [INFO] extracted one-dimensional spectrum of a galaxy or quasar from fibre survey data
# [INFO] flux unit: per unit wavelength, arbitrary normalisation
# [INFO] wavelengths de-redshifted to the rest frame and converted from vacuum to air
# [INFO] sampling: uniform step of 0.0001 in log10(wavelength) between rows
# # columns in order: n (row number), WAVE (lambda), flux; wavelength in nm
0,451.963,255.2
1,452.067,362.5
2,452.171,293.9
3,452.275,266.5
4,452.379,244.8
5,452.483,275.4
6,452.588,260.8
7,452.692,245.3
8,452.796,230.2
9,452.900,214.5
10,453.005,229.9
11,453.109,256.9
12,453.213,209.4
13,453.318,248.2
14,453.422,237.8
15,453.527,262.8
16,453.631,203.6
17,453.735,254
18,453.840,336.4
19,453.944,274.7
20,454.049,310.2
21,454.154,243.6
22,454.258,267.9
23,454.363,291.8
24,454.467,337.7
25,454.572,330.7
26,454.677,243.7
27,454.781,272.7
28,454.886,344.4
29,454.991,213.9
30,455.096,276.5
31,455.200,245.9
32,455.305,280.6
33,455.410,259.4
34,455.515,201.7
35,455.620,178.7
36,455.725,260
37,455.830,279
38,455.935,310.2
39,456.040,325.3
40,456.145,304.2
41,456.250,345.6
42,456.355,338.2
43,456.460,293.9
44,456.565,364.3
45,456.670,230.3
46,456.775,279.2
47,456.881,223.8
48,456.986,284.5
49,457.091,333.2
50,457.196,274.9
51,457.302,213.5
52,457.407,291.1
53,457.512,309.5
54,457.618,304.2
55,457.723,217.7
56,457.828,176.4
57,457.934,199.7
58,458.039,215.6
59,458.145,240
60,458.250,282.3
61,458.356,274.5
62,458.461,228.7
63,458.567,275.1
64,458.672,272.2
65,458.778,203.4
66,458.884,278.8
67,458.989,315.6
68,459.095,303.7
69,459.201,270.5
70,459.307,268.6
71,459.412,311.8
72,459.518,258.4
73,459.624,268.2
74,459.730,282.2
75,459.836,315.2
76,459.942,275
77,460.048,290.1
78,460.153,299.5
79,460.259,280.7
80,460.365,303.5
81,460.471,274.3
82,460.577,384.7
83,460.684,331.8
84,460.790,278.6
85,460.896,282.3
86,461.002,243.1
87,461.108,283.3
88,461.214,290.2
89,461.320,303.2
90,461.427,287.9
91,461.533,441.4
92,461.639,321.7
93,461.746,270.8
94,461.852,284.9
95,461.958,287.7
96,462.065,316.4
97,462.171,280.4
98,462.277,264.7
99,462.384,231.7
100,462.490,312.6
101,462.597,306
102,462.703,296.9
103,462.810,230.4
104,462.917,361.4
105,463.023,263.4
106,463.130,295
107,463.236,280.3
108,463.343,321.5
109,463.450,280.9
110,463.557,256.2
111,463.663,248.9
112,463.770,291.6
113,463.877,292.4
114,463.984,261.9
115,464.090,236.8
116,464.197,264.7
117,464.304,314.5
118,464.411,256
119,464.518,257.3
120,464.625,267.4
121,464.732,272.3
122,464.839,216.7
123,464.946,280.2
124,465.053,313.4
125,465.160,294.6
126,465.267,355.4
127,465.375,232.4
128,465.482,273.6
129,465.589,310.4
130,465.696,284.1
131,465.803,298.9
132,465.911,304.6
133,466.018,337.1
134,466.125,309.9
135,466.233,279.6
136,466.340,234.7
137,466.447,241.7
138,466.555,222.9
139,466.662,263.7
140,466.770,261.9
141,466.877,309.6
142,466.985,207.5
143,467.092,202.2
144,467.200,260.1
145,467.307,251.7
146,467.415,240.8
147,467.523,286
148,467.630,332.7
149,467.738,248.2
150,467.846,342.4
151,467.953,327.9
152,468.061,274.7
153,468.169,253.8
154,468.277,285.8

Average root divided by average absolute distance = 15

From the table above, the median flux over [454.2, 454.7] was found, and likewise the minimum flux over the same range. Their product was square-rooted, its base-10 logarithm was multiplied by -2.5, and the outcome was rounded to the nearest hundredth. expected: -6.06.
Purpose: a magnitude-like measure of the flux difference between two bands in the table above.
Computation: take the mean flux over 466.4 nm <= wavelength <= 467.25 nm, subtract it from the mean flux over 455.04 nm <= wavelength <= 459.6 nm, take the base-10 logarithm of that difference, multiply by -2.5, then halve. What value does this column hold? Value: -1.7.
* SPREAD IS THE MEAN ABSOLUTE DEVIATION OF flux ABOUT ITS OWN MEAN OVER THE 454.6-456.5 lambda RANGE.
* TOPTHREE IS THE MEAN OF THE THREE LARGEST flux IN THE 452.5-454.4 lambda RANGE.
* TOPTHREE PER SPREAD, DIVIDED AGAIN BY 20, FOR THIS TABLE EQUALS 0.42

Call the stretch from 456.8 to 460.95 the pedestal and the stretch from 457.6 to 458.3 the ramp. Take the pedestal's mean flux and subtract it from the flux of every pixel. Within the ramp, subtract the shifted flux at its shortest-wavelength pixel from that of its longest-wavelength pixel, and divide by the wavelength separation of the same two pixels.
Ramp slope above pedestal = -35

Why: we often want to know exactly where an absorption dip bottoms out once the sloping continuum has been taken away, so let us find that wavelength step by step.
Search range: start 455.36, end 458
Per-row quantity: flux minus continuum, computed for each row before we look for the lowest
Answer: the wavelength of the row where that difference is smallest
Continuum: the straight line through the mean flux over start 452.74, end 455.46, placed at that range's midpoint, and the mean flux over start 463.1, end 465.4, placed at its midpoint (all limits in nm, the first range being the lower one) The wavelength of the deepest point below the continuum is 457.828 nm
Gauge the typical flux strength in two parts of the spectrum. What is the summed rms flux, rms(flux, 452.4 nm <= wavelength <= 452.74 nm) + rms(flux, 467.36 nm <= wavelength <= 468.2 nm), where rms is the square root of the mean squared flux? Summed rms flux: 552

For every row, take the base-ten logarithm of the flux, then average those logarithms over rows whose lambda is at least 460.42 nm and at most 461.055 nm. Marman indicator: 2.47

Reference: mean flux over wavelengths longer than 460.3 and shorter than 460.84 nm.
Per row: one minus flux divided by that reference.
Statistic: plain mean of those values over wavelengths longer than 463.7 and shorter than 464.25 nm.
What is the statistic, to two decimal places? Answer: 0.14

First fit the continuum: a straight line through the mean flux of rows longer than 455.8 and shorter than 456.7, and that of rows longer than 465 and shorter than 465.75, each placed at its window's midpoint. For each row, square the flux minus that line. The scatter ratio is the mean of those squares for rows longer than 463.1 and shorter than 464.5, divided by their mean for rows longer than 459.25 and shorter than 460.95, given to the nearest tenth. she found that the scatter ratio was 1.0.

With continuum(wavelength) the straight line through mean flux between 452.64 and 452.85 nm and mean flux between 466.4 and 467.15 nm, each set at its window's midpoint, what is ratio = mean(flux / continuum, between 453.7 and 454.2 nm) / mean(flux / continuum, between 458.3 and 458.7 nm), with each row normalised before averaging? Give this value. 1.09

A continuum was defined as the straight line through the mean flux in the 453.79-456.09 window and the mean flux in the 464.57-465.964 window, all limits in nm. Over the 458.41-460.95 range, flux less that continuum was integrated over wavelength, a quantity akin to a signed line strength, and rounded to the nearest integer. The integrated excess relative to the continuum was 13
